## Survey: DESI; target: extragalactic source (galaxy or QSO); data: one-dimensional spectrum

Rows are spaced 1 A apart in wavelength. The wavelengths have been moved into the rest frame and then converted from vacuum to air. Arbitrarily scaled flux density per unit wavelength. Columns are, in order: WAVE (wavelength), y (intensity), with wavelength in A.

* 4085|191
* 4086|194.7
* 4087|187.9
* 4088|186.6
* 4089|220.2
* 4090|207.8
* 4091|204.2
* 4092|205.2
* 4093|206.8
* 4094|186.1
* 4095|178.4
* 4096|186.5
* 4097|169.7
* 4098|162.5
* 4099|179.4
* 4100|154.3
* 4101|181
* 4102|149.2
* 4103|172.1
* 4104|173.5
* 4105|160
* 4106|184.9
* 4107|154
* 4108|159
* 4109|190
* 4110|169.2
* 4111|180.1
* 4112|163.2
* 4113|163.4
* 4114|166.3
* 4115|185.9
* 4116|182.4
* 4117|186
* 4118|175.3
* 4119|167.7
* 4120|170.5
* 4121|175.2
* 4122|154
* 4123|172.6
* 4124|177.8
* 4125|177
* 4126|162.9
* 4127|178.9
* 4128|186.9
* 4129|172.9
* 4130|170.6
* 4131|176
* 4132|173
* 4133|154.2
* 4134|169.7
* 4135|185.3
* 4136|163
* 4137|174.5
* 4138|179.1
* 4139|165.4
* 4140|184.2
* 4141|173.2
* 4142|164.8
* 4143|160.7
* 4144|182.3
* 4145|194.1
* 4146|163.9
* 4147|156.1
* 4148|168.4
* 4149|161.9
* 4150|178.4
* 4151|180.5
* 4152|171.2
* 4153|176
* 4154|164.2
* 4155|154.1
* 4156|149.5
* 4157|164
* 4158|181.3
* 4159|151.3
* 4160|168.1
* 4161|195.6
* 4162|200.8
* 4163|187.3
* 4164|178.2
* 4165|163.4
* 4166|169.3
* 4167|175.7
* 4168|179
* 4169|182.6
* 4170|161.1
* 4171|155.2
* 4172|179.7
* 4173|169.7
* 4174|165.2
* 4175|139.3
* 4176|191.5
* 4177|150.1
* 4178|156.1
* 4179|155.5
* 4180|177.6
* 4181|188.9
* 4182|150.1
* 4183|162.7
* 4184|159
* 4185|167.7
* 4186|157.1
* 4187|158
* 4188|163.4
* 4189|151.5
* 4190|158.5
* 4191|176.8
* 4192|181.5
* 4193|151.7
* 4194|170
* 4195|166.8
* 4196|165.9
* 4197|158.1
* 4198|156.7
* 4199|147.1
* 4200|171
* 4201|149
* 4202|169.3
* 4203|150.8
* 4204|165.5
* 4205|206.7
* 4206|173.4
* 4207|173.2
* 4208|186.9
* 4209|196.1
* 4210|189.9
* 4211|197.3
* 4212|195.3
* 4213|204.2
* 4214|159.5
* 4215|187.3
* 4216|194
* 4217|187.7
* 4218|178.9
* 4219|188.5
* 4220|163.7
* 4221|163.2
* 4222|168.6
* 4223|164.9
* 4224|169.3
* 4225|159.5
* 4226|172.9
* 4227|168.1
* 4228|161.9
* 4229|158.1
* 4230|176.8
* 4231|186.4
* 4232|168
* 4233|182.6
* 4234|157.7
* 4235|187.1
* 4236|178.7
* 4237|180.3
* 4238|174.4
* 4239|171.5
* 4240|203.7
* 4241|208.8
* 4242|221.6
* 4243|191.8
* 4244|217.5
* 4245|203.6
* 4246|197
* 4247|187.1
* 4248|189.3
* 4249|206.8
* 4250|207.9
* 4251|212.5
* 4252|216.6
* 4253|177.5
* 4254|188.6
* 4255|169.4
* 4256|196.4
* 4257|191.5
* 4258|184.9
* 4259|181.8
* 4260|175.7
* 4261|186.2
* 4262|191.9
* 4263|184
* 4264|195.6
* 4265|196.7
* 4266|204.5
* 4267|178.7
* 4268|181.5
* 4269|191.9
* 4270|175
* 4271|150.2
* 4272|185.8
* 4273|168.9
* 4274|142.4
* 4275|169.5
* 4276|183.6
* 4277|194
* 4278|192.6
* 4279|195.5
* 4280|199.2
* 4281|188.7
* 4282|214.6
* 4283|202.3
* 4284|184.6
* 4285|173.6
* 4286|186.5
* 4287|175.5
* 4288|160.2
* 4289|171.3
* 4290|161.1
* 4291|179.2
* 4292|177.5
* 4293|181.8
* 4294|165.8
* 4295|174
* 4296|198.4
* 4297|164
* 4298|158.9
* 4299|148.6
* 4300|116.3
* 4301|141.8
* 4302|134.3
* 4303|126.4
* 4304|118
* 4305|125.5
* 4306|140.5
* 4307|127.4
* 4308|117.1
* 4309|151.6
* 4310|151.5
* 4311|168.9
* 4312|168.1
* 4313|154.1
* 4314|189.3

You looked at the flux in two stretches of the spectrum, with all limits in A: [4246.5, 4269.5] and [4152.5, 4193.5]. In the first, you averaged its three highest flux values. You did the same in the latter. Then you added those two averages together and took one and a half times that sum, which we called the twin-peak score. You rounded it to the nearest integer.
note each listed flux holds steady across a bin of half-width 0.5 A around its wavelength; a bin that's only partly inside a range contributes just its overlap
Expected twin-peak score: 612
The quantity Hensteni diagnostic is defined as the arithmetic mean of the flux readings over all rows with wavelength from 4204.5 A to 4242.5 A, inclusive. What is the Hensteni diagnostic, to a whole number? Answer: 181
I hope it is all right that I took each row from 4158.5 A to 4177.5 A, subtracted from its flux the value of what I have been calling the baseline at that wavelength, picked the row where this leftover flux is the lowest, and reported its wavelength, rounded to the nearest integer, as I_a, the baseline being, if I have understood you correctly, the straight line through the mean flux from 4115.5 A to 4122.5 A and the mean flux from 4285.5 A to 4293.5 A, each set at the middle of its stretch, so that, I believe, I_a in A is 4175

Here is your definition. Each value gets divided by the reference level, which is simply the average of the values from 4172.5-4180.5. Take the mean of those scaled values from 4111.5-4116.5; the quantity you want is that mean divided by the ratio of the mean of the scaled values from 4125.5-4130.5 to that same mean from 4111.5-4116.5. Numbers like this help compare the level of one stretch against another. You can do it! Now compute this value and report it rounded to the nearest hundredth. 1.04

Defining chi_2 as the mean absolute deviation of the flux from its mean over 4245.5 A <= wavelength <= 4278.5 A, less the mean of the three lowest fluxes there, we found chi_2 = -142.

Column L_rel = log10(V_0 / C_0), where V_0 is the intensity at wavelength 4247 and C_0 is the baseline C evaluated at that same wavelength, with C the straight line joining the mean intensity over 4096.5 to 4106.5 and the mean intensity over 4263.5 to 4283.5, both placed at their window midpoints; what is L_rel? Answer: 0.01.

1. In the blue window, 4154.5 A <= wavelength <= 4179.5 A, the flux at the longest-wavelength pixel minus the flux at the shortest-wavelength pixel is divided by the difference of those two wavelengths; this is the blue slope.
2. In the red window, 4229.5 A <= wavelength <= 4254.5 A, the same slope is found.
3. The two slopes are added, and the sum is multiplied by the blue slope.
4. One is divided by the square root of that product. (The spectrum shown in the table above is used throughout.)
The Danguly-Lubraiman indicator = 5.6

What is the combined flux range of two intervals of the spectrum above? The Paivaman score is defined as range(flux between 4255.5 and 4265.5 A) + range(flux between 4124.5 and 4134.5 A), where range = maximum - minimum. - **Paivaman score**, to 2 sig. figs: 54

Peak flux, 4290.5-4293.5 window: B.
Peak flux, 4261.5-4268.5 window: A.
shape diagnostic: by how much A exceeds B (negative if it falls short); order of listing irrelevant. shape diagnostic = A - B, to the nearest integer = 23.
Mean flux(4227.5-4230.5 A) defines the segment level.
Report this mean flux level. 166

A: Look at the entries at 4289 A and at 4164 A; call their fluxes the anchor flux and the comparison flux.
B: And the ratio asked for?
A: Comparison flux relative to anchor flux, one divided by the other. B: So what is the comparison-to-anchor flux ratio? 1.04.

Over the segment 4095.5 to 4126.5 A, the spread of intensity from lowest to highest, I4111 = 41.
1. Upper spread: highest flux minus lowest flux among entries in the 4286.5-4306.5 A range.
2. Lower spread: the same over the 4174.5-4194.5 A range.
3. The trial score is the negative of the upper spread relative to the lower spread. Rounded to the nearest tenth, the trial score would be -1.6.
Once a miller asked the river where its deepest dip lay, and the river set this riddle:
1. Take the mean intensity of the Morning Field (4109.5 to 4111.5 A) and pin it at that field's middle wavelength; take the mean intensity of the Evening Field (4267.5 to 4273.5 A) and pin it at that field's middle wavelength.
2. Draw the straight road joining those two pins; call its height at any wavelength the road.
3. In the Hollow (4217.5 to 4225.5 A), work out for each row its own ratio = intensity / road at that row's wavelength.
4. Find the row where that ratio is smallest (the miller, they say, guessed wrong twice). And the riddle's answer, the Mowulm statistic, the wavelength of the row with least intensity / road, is 4225 A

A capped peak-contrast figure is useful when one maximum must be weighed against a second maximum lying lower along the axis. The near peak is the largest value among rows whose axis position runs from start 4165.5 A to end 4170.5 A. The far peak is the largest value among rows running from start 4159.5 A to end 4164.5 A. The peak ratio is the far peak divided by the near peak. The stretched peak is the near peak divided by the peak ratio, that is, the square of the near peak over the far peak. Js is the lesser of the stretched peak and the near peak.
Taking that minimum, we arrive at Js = 166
